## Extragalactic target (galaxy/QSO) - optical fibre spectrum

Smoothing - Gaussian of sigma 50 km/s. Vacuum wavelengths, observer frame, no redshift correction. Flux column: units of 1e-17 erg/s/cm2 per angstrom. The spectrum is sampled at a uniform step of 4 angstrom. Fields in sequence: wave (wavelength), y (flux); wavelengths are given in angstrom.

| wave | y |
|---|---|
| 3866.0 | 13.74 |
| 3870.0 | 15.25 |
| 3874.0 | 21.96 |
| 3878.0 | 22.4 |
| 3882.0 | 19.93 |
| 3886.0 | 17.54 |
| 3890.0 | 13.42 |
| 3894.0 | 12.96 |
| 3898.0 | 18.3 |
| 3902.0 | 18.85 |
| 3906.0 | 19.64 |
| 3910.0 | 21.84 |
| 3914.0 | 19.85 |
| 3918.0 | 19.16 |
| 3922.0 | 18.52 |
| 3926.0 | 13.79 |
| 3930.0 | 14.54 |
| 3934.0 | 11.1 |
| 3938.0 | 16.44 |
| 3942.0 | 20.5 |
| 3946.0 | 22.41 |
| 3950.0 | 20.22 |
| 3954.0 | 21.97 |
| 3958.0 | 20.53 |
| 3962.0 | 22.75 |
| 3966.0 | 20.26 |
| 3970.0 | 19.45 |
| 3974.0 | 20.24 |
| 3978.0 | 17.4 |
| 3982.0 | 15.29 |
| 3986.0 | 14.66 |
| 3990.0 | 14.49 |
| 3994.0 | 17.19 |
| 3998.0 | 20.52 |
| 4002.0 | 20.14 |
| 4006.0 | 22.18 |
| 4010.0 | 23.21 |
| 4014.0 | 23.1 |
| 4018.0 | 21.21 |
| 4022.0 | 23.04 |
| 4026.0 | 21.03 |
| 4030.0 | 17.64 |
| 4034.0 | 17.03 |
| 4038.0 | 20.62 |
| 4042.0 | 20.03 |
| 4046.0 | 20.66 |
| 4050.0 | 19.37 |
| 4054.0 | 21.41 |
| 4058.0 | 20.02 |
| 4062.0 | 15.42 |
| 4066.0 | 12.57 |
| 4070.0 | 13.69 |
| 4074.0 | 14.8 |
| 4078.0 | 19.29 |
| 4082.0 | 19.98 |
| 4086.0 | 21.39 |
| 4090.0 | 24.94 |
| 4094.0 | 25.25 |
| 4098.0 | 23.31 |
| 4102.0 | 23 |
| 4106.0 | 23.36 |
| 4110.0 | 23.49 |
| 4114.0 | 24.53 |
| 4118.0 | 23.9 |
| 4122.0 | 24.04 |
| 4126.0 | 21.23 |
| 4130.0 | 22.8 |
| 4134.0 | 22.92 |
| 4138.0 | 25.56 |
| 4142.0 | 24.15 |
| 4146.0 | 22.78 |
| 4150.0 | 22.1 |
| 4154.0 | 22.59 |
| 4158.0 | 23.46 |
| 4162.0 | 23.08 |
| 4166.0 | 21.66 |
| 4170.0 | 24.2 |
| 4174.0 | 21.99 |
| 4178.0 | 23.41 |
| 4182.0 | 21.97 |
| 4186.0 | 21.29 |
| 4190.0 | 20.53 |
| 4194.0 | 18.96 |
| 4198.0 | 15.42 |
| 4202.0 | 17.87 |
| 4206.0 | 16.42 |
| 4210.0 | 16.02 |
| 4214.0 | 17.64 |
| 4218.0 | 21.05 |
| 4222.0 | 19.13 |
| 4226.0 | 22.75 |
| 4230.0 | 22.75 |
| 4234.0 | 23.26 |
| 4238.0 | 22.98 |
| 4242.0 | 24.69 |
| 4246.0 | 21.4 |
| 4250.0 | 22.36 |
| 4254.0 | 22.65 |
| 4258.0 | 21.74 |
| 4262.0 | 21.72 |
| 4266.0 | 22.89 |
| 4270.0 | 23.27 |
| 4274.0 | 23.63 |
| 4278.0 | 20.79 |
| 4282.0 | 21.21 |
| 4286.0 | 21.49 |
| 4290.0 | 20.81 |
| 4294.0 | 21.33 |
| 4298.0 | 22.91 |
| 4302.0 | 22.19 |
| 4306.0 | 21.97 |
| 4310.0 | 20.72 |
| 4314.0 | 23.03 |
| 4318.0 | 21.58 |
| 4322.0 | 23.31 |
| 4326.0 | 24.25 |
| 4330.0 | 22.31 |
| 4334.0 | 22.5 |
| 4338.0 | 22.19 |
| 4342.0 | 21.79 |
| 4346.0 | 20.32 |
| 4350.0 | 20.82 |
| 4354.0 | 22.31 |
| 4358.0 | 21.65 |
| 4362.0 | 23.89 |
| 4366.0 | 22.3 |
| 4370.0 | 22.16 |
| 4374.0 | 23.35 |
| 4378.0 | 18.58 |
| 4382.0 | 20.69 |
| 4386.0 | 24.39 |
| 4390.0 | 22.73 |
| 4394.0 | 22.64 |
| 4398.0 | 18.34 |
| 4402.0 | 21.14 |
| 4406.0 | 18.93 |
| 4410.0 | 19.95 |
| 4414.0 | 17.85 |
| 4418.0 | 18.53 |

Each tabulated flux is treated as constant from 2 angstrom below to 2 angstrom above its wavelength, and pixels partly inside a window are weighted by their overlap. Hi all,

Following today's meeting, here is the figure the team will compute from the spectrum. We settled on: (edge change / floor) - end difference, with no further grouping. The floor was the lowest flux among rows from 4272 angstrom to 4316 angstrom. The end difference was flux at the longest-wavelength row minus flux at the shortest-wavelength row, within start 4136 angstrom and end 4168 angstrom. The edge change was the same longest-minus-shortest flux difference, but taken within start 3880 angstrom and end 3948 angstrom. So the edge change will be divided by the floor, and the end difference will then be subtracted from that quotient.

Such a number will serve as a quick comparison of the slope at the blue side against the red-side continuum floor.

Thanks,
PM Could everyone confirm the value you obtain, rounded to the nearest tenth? 4.0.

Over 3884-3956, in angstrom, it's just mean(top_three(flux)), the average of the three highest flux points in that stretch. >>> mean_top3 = 22.1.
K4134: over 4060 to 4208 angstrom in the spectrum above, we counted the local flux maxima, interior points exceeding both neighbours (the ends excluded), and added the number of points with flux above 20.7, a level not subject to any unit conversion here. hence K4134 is 34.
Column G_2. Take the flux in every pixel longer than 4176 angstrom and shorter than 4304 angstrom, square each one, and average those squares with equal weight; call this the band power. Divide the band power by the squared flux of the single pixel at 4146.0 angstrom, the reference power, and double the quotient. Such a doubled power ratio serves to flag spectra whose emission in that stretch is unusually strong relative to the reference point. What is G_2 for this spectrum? 1.74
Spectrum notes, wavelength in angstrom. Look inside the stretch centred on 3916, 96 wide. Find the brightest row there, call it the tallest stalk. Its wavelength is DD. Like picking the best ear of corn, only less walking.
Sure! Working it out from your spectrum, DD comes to 3962.0 angstrom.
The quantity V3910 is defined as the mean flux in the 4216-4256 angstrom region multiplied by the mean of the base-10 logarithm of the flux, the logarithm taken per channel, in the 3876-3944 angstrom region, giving 27.6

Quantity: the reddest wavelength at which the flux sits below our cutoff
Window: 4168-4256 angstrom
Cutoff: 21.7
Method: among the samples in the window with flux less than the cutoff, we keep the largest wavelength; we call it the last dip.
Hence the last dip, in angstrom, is 4246.0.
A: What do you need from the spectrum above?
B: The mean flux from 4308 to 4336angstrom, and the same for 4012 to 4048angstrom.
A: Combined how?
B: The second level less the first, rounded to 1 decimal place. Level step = -2.0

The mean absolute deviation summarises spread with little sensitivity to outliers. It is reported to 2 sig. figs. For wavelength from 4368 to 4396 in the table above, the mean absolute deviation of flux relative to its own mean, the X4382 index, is 1.4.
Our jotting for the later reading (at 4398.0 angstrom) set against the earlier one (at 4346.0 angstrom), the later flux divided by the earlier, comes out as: 0.90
